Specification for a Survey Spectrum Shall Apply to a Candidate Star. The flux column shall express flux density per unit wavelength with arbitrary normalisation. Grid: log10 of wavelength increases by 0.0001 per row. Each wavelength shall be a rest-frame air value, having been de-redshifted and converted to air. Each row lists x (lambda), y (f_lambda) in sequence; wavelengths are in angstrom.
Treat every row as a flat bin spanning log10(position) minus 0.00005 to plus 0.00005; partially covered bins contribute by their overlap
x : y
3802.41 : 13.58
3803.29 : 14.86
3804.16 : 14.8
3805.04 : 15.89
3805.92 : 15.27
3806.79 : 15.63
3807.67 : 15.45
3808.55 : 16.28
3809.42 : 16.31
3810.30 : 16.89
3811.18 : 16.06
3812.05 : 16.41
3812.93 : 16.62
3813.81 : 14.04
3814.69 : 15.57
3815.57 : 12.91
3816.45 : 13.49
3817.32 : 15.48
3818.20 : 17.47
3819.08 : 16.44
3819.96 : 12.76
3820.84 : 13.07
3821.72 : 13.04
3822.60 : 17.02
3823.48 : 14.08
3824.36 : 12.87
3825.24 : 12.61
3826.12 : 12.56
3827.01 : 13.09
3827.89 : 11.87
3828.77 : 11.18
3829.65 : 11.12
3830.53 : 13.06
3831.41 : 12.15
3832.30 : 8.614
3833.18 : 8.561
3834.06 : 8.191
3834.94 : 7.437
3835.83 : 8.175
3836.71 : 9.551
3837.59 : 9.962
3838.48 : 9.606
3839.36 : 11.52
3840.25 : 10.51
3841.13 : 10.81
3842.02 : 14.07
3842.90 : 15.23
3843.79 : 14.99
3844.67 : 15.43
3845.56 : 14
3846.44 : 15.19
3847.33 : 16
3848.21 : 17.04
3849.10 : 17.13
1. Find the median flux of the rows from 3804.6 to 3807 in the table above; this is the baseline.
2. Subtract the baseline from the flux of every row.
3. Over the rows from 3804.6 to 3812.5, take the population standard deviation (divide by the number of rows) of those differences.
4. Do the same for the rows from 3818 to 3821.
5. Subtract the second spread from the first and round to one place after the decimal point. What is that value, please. -1.6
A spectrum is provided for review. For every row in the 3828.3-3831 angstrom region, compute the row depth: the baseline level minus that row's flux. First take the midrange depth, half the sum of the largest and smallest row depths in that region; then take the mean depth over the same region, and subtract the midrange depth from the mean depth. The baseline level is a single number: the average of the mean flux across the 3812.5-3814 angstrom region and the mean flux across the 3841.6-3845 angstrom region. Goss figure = 0.3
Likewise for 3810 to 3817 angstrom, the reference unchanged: -0.3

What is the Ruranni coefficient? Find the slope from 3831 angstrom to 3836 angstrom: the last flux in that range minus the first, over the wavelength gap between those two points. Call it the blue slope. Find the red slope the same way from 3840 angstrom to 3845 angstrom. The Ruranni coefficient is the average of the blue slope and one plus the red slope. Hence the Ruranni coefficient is 0.61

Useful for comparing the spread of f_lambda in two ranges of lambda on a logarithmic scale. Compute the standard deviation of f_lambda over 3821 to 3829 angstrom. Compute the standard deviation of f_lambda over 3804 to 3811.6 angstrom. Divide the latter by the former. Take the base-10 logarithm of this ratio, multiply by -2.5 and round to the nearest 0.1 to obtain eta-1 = 1.1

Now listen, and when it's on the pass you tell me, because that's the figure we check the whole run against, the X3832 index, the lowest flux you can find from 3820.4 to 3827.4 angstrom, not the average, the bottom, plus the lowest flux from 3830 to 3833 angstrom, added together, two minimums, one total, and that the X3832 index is 21.2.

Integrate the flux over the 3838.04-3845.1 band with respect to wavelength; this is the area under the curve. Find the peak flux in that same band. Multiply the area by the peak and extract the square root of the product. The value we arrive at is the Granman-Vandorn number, 37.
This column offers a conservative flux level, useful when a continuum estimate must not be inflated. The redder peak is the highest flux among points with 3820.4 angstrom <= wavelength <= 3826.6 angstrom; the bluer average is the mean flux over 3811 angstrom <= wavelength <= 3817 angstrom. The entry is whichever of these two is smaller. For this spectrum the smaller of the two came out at 15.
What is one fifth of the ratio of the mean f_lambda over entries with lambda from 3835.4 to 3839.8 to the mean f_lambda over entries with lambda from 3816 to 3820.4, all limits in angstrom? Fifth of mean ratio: 0.129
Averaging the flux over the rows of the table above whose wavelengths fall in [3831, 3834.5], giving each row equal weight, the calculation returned 9.4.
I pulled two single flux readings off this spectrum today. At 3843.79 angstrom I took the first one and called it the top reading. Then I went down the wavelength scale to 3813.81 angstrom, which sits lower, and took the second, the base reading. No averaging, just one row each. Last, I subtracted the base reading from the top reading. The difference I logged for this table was 1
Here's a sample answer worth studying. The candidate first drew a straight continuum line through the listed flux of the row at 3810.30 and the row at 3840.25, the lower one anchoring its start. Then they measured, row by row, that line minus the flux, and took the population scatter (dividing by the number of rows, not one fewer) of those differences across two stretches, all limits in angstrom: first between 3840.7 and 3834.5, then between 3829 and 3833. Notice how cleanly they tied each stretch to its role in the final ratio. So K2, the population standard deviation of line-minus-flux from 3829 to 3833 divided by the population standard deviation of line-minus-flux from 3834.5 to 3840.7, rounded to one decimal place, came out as 1.0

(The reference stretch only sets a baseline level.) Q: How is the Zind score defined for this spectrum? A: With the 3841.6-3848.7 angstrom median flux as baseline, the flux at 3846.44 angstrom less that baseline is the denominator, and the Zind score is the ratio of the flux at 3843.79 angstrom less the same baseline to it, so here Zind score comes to 11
